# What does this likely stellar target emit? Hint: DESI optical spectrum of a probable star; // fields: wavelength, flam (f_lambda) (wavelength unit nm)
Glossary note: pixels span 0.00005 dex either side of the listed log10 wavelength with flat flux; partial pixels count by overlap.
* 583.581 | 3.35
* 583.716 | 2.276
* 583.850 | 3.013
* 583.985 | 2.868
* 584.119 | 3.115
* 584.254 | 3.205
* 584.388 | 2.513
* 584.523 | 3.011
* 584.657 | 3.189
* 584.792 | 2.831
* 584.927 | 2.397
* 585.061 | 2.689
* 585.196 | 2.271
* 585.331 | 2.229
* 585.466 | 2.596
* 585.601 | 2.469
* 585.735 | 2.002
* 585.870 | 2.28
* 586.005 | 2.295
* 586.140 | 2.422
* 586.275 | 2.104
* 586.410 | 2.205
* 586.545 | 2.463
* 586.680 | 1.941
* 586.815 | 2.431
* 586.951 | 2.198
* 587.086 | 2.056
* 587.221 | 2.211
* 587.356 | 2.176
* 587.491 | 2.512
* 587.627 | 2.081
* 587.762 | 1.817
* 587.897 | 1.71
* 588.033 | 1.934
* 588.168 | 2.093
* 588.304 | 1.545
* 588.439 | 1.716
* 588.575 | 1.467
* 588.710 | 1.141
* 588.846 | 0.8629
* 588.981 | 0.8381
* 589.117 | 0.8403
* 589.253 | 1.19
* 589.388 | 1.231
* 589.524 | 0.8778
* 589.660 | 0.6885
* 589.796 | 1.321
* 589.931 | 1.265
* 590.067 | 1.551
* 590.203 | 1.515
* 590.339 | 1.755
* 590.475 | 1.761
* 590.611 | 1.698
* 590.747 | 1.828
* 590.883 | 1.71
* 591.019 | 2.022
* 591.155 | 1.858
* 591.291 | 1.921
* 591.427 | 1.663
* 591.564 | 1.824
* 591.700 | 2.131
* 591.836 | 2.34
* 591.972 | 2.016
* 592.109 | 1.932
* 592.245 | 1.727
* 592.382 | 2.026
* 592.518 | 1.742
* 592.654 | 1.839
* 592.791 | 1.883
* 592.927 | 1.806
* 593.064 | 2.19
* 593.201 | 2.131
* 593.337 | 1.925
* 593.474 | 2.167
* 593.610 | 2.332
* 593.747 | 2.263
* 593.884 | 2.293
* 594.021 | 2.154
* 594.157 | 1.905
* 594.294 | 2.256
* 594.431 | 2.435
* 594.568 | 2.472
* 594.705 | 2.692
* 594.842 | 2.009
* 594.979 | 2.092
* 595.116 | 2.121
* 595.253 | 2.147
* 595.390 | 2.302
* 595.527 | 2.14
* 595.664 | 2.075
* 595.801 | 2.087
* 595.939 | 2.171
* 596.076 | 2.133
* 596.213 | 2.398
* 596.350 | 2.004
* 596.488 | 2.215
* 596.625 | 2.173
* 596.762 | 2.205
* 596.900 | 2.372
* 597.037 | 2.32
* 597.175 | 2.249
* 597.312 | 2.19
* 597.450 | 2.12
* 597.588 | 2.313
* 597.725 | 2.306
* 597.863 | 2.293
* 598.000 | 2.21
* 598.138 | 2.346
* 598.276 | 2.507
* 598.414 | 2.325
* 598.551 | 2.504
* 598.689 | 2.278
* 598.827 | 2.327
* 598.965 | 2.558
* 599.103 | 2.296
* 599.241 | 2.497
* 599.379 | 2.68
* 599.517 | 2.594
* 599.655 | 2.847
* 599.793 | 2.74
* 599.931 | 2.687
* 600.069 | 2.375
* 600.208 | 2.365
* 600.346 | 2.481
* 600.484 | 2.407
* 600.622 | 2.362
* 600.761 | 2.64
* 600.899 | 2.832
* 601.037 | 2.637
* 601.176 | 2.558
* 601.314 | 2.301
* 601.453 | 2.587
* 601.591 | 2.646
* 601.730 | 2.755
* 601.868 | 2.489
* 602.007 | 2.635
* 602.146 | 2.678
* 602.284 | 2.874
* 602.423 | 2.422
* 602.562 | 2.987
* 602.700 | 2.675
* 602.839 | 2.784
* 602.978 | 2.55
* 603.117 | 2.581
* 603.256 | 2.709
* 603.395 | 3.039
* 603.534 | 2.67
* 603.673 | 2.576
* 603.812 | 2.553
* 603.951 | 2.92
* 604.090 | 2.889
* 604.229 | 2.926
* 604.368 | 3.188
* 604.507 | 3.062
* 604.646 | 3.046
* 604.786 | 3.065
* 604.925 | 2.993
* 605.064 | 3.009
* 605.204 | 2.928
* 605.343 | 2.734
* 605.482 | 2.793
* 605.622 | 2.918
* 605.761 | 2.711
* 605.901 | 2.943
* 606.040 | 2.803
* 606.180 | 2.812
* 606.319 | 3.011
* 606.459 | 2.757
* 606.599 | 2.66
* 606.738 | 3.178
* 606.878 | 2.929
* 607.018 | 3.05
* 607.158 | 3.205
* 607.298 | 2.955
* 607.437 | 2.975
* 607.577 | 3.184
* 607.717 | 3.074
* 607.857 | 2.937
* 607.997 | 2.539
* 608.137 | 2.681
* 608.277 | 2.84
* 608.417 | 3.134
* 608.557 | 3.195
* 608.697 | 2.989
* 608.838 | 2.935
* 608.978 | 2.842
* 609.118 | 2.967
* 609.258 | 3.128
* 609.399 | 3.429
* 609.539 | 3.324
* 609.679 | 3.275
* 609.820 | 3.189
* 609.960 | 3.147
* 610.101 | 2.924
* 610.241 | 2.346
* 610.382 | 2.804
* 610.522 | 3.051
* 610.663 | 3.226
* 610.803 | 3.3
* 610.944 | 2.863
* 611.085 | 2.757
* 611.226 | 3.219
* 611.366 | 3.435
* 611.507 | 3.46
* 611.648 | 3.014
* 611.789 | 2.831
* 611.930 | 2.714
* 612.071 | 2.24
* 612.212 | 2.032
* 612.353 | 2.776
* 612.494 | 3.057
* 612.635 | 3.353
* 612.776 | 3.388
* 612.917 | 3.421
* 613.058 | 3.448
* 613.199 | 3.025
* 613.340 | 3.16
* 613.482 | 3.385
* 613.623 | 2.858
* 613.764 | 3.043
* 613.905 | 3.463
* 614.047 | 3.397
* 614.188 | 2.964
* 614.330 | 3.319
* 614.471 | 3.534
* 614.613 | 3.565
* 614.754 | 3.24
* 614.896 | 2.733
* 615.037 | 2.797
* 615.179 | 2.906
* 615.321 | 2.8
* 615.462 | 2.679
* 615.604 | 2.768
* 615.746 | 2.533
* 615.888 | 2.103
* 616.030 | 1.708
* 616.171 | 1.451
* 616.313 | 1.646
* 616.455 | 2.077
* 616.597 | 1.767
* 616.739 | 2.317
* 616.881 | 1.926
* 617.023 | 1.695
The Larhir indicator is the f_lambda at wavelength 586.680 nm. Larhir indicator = 1.941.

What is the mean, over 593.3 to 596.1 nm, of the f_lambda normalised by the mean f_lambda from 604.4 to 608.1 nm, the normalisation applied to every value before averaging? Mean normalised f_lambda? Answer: 0.75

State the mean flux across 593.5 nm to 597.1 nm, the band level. 2.2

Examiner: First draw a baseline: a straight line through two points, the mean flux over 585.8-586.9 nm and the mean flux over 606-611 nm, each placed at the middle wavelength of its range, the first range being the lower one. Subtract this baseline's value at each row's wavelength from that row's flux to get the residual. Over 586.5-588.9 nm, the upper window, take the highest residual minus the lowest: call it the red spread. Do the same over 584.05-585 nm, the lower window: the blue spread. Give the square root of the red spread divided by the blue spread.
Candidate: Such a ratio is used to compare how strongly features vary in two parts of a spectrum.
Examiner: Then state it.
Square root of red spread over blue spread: 1.4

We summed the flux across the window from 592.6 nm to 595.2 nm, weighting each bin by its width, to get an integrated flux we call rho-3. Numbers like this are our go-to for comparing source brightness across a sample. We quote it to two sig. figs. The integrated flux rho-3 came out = 5.6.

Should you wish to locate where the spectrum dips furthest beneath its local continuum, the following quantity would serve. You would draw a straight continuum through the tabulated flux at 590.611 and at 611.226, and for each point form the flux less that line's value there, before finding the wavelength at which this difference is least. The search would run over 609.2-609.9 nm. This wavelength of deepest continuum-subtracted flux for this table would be 609.258 nm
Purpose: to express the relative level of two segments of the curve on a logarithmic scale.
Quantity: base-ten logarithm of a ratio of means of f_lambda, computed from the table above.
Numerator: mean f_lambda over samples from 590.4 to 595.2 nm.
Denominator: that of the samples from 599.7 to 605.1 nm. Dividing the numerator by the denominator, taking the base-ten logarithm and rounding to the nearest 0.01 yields -0.12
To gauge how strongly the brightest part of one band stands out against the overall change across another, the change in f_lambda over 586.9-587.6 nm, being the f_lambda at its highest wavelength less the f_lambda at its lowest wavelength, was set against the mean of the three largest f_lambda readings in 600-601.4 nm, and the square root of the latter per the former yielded 3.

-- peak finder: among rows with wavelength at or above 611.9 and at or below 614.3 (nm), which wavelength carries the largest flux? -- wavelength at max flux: 613.905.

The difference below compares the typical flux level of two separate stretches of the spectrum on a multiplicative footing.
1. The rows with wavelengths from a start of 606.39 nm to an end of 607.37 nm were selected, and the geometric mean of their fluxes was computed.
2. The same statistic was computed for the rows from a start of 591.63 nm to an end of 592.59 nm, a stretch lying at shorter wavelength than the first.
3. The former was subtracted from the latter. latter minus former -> -1.0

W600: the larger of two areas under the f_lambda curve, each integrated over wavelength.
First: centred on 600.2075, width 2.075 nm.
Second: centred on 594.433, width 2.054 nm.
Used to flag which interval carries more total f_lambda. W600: 5.35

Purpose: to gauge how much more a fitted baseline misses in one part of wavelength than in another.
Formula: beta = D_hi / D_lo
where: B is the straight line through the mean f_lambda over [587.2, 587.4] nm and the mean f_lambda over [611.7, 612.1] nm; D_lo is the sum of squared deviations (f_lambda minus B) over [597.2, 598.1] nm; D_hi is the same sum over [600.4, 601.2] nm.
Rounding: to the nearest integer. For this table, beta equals 2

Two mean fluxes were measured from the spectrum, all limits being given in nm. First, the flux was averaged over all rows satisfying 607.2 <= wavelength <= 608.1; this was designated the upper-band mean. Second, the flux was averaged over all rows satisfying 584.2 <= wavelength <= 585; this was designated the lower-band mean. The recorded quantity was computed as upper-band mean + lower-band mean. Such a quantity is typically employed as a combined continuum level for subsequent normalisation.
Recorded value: 5.8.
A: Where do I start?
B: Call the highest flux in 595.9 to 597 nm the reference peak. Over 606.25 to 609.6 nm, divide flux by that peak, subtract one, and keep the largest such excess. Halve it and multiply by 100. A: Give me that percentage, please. 21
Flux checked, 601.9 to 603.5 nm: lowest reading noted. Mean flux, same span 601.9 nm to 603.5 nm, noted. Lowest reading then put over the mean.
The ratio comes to 0.89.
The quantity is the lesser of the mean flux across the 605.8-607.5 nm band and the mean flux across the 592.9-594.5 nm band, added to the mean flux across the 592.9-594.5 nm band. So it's 4.3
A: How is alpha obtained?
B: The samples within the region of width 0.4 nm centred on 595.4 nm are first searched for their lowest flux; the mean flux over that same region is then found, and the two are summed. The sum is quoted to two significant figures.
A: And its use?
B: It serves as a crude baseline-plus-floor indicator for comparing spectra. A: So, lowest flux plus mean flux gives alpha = 4.3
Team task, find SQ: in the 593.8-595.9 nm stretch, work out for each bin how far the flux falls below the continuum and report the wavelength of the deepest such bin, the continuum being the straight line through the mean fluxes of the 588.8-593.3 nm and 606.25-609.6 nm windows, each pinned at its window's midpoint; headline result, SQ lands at 594.157 nm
